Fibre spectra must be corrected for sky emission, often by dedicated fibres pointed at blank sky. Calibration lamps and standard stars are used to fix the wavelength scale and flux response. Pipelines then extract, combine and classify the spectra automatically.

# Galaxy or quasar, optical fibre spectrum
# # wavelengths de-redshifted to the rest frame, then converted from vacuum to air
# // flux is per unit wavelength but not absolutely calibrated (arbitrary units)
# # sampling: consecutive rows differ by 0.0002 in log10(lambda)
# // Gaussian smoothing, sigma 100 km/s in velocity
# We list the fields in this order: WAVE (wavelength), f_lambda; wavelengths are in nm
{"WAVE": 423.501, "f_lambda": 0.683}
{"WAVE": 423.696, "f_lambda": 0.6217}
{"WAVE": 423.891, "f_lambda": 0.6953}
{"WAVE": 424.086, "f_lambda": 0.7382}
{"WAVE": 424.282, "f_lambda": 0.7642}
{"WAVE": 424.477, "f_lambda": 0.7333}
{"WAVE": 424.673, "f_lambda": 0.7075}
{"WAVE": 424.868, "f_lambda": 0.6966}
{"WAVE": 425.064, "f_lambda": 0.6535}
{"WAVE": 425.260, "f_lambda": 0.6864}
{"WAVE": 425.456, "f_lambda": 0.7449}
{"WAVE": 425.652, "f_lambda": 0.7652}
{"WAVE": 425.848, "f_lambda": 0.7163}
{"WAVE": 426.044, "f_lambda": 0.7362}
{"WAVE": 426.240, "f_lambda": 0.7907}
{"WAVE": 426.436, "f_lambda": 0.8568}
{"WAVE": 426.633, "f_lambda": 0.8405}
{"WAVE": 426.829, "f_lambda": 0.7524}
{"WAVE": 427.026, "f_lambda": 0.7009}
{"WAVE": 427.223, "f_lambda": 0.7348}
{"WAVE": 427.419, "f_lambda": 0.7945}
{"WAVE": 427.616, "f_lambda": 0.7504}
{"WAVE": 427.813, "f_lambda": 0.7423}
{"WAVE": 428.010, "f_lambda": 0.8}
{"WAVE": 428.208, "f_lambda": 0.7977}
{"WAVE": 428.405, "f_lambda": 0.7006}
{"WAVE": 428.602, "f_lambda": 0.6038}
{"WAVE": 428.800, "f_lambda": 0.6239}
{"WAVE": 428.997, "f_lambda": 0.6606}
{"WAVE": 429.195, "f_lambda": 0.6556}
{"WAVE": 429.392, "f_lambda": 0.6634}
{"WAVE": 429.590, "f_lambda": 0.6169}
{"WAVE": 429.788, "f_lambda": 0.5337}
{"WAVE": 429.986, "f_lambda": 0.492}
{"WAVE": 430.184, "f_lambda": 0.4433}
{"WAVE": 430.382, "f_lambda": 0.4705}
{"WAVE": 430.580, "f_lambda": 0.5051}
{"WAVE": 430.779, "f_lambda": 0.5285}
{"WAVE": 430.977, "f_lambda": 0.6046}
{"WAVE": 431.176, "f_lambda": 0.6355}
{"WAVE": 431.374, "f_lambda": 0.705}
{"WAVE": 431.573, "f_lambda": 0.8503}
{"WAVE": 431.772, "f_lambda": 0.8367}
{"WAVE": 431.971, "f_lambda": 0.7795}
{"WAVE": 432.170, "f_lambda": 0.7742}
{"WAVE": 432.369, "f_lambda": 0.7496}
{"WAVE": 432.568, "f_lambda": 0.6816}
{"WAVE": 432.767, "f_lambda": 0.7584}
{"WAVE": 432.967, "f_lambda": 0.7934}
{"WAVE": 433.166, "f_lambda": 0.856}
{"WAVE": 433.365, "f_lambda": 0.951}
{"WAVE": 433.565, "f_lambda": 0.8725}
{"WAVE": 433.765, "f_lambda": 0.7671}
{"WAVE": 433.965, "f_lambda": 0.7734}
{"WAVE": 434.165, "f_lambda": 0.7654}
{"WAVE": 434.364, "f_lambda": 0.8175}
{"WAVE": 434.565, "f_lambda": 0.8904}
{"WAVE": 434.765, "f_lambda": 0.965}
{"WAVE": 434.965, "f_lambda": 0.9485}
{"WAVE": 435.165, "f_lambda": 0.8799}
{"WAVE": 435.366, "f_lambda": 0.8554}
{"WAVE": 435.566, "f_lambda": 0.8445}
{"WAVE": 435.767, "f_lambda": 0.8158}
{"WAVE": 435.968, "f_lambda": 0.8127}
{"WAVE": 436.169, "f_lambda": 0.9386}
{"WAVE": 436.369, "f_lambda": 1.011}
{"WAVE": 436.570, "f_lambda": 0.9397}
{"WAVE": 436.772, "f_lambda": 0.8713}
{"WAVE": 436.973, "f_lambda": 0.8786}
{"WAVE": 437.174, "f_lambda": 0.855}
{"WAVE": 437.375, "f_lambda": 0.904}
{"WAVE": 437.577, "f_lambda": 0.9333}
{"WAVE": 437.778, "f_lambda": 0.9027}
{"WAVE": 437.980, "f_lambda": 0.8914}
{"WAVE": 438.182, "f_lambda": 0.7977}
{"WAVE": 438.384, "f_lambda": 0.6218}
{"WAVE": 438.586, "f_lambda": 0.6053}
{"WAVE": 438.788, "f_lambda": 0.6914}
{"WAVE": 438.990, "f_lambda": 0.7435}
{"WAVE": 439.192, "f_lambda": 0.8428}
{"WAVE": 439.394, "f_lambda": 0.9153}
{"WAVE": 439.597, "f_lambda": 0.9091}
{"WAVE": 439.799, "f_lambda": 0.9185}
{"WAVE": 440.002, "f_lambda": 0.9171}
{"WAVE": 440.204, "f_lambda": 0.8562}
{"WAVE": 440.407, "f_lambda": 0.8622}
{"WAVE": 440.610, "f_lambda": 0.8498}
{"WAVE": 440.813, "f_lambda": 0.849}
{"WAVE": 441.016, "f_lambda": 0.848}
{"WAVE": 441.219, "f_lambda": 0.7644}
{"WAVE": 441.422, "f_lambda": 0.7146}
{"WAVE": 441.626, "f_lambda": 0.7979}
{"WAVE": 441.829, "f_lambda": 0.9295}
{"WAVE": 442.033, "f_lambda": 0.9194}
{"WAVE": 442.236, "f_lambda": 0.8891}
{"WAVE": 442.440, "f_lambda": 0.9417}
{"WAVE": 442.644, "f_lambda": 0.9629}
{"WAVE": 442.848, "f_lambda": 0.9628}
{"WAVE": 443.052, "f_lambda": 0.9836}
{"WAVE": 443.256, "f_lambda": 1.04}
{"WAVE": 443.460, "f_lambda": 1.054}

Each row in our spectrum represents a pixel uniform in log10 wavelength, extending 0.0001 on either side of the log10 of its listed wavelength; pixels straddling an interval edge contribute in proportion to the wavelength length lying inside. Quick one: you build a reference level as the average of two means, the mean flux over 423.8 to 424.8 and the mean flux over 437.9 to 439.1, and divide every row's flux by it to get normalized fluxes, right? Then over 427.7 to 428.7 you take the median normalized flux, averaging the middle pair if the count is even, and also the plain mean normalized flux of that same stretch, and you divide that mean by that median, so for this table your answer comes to 0.98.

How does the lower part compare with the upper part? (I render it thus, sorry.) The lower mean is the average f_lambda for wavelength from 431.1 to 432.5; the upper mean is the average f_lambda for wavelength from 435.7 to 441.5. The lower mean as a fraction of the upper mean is 0.90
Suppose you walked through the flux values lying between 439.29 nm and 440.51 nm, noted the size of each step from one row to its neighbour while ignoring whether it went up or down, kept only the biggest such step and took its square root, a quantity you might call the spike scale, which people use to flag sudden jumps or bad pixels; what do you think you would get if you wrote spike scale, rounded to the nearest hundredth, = 0.25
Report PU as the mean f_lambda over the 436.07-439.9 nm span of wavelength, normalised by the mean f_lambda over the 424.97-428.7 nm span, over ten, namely 0.114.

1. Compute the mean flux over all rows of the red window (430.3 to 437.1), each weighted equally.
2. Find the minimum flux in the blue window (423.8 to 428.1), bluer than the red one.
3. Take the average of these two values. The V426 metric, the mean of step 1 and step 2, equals 0.73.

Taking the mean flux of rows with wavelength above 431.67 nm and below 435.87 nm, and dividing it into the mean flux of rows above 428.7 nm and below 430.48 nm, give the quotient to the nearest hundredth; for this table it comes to 0.69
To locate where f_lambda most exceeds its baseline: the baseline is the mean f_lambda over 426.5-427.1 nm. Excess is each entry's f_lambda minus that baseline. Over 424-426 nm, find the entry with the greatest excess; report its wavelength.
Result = 425.652 nm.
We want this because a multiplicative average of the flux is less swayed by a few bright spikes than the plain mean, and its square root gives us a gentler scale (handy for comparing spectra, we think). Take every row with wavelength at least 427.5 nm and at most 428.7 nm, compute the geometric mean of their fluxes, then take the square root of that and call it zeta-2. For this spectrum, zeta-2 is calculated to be 0.854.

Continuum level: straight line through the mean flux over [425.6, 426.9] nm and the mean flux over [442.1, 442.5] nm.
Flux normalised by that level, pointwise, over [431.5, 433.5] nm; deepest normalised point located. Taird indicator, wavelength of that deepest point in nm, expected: 432.568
